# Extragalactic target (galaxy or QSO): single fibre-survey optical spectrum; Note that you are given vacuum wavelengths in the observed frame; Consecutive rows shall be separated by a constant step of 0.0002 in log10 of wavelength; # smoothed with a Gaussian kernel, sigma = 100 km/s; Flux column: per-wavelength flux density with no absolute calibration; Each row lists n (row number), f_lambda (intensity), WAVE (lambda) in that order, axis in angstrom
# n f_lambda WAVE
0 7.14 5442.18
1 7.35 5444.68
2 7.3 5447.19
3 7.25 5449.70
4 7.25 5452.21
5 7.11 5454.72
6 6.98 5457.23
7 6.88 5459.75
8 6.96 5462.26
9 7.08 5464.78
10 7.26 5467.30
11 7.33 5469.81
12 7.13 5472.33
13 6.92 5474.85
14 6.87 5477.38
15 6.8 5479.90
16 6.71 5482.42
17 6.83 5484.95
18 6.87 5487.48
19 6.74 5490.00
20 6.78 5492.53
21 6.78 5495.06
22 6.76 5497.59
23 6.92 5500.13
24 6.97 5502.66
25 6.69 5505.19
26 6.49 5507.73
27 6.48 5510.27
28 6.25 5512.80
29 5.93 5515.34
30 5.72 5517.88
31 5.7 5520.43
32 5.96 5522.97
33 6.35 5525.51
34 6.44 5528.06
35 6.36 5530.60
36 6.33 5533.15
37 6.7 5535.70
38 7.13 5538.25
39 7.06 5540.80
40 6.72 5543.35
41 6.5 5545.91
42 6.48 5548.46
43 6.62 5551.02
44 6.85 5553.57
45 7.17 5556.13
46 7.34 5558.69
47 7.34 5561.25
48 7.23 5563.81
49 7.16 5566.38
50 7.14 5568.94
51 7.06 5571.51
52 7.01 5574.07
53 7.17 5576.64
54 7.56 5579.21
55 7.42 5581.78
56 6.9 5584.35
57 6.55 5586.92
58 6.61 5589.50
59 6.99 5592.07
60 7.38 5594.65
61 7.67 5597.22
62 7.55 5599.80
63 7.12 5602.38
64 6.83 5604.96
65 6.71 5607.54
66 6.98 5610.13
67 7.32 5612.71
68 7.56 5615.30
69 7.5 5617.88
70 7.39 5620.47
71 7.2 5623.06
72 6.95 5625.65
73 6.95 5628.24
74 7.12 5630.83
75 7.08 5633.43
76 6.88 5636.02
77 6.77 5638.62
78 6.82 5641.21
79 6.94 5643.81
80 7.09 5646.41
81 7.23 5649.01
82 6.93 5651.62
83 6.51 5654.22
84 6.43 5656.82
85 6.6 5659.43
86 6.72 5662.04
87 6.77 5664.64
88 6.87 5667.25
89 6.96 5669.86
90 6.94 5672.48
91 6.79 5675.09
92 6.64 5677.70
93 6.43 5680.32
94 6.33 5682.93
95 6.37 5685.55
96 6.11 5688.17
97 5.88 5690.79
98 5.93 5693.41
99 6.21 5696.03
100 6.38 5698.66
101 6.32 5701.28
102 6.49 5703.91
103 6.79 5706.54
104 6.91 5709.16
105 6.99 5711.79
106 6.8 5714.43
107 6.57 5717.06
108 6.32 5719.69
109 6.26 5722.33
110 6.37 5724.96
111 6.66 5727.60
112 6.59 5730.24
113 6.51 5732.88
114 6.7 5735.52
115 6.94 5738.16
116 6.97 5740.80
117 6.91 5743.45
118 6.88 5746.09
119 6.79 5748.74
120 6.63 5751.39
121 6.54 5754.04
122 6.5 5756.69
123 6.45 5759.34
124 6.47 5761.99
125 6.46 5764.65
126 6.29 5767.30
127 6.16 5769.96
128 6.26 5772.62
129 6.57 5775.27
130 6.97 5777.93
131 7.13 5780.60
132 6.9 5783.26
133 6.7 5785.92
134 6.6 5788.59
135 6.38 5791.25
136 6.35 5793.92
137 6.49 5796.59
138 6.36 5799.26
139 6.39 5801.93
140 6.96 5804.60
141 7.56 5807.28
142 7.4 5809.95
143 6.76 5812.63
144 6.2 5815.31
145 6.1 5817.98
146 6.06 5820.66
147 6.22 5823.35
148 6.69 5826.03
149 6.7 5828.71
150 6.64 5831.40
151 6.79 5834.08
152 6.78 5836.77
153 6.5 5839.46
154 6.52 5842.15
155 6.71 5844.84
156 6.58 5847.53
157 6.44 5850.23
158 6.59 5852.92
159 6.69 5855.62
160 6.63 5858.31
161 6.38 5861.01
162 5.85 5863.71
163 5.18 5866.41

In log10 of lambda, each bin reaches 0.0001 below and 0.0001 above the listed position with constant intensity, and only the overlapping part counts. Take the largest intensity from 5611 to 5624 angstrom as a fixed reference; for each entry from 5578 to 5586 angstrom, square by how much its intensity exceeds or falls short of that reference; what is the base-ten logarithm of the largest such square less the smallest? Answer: -0.36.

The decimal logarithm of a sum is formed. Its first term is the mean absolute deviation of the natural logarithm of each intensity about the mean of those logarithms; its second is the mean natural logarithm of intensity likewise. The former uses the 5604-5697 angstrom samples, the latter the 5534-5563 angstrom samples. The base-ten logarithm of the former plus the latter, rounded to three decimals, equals 0.296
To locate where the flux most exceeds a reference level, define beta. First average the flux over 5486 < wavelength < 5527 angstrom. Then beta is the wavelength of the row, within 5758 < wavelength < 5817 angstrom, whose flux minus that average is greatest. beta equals 5807.28 angstrom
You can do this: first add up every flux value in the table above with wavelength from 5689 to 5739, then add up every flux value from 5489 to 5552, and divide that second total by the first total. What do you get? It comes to 1.3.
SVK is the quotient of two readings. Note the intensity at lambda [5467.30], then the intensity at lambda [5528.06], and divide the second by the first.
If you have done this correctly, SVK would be 0.89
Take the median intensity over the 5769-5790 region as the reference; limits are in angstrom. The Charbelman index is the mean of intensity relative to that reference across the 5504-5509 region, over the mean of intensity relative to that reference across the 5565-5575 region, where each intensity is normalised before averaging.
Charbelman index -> 0.93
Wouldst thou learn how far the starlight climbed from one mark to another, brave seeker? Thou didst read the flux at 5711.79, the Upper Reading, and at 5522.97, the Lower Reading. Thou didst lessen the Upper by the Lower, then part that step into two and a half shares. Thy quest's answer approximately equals 0.41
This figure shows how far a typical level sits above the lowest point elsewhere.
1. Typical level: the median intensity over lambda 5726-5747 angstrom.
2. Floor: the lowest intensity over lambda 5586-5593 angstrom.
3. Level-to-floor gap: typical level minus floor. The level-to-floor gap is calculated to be 0.24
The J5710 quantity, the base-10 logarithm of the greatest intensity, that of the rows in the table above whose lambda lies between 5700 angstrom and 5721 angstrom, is 0.84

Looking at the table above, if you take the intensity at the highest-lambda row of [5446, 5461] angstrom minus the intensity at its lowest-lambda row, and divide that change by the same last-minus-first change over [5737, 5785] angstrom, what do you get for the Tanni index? 10.5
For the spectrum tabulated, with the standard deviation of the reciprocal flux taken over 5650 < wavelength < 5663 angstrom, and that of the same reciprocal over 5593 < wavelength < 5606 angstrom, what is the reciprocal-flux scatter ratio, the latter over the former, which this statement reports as 1.5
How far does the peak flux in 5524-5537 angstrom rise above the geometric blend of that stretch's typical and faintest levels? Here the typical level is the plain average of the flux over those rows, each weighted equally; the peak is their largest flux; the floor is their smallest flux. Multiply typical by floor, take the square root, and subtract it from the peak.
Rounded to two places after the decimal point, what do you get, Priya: 0.32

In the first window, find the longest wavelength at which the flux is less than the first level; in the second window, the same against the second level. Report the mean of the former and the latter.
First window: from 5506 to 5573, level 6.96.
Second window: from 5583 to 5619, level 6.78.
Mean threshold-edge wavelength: 5580.6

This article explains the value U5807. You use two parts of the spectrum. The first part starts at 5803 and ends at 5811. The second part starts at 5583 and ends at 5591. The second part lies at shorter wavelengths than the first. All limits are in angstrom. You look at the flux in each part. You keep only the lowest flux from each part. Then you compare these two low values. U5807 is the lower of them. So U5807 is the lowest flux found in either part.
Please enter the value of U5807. 6.55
